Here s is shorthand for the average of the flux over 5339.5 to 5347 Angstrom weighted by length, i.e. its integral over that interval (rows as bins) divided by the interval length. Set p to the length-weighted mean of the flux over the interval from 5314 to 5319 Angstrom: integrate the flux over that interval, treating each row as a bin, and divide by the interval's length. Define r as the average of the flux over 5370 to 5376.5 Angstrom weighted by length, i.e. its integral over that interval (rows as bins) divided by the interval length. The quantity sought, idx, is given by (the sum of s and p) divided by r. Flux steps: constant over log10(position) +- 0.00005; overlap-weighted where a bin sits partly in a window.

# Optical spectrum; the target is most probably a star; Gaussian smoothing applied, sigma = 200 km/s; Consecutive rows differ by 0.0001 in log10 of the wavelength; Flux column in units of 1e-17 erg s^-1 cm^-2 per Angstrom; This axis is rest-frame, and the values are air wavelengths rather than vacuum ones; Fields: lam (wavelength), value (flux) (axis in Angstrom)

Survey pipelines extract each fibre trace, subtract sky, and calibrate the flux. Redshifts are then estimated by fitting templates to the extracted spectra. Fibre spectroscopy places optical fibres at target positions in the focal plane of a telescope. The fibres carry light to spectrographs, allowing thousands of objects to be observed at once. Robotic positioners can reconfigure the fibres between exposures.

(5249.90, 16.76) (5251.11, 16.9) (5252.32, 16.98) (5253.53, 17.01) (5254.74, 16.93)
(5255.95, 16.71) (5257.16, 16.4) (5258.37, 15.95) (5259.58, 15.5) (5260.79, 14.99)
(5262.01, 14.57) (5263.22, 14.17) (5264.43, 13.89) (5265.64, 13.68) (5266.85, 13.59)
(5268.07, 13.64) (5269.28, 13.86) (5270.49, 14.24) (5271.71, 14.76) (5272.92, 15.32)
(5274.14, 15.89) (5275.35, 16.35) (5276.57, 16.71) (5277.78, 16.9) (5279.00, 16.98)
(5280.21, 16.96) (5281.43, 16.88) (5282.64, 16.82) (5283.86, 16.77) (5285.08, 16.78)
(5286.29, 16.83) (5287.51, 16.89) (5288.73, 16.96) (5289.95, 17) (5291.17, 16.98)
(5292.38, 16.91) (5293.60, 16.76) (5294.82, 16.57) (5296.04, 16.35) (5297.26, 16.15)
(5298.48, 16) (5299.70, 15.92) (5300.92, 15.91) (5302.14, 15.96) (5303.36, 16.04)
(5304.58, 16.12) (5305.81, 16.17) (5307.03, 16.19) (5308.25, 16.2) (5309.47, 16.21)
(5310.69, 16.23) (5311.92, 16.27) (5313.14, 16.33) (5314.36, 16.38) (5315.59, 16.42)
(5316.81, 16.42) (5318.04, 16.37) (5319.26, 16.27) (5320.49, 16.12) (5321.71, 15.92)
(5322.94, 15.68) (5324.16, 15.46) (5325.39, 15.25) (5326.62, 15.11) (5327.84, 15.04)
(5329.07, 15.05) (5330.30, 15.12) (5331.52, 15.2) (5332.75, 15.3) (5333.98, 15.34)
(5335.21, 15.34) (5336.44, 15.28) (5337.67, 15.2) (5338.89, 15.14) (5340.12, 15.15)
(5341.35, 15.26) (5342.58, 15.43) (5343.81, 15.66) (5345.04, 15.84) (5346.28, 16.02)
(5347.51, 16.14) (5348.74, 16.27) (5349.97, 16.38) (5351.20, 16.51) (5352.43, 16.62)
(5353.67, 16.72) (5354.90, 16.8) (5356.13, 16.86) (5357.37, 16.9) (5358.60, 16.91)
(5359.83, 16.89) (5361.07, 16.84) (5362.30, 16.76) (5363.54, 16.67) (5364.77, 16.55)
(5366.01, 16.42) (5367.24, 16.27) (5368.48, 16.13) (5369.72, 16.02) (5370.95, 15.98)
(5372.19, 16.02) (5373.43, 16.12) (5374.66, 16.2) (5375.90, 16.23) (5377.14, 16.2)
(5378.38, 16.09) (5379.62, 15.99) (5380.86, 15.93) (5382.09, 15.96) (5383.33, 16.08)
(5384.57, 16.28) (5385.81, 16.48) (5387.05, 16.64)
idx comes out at 1.98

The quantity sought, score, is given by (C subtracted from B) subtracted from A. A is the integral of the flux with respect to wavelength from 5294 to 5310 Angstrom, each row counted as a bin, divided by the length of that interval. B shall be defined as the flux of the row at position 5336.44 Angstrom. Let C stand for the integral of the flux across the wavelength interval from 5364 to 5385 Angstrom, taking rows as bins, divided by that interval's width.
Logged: 17.0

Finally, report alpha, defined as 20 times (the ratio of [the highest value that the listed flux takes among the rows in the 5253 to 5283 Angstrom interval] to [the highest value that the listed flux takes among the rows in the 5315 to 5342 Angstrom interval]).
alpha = 20.7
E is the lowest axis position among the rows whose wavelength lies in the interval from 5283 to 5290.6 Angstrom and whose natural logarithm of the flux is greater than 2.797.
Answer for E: 5283.86 Angstrom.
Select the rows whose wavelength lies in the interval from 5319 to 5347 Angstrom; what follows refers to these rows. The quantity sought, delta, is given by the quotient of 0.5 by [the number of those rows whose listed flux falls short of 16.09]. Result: 0.02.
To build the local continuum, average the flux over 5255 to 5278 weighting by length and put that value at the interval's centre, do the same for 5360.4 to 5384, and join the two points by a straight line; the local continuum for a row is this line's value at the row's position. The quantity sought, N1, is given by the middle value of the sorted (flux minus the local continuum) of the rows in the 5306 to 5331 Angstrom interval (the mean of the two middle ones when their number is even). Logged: 0.62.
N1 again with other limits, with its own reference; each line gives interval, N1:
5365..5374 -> -0.13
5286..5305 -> 1.04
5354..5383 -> -0.05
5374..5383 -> -0.21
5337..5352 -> -0.19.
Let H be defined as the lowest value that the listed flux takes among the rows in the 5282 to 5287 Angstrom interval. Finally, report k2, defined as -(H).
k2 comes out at -16.8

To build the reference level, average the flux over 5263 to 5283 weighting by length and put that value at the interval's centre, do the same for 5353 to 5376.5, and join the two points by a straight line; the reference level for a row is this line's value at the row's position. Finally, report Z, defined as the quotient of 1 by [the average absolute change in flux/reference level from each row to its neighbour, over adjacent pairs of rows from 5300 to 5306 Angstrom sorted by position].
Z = 318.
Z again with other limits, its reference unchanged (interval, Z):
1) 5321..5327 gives 74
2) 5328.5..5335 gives 277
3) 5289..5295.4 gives 126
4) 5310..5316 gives 499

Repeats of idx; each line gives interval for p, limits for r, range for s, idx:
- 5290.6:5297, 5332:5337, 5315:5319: 2.16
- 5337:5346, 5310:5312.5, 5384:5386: 1.96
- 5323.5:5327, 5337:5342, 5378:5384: 2.06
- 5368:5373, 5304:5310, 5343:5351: 1.98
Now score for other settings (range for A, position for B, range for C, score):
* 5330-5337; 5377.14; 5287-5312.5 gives 15.4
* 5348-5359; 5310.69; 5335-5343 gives 15.7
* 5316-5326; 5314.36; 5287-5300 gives 16.2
